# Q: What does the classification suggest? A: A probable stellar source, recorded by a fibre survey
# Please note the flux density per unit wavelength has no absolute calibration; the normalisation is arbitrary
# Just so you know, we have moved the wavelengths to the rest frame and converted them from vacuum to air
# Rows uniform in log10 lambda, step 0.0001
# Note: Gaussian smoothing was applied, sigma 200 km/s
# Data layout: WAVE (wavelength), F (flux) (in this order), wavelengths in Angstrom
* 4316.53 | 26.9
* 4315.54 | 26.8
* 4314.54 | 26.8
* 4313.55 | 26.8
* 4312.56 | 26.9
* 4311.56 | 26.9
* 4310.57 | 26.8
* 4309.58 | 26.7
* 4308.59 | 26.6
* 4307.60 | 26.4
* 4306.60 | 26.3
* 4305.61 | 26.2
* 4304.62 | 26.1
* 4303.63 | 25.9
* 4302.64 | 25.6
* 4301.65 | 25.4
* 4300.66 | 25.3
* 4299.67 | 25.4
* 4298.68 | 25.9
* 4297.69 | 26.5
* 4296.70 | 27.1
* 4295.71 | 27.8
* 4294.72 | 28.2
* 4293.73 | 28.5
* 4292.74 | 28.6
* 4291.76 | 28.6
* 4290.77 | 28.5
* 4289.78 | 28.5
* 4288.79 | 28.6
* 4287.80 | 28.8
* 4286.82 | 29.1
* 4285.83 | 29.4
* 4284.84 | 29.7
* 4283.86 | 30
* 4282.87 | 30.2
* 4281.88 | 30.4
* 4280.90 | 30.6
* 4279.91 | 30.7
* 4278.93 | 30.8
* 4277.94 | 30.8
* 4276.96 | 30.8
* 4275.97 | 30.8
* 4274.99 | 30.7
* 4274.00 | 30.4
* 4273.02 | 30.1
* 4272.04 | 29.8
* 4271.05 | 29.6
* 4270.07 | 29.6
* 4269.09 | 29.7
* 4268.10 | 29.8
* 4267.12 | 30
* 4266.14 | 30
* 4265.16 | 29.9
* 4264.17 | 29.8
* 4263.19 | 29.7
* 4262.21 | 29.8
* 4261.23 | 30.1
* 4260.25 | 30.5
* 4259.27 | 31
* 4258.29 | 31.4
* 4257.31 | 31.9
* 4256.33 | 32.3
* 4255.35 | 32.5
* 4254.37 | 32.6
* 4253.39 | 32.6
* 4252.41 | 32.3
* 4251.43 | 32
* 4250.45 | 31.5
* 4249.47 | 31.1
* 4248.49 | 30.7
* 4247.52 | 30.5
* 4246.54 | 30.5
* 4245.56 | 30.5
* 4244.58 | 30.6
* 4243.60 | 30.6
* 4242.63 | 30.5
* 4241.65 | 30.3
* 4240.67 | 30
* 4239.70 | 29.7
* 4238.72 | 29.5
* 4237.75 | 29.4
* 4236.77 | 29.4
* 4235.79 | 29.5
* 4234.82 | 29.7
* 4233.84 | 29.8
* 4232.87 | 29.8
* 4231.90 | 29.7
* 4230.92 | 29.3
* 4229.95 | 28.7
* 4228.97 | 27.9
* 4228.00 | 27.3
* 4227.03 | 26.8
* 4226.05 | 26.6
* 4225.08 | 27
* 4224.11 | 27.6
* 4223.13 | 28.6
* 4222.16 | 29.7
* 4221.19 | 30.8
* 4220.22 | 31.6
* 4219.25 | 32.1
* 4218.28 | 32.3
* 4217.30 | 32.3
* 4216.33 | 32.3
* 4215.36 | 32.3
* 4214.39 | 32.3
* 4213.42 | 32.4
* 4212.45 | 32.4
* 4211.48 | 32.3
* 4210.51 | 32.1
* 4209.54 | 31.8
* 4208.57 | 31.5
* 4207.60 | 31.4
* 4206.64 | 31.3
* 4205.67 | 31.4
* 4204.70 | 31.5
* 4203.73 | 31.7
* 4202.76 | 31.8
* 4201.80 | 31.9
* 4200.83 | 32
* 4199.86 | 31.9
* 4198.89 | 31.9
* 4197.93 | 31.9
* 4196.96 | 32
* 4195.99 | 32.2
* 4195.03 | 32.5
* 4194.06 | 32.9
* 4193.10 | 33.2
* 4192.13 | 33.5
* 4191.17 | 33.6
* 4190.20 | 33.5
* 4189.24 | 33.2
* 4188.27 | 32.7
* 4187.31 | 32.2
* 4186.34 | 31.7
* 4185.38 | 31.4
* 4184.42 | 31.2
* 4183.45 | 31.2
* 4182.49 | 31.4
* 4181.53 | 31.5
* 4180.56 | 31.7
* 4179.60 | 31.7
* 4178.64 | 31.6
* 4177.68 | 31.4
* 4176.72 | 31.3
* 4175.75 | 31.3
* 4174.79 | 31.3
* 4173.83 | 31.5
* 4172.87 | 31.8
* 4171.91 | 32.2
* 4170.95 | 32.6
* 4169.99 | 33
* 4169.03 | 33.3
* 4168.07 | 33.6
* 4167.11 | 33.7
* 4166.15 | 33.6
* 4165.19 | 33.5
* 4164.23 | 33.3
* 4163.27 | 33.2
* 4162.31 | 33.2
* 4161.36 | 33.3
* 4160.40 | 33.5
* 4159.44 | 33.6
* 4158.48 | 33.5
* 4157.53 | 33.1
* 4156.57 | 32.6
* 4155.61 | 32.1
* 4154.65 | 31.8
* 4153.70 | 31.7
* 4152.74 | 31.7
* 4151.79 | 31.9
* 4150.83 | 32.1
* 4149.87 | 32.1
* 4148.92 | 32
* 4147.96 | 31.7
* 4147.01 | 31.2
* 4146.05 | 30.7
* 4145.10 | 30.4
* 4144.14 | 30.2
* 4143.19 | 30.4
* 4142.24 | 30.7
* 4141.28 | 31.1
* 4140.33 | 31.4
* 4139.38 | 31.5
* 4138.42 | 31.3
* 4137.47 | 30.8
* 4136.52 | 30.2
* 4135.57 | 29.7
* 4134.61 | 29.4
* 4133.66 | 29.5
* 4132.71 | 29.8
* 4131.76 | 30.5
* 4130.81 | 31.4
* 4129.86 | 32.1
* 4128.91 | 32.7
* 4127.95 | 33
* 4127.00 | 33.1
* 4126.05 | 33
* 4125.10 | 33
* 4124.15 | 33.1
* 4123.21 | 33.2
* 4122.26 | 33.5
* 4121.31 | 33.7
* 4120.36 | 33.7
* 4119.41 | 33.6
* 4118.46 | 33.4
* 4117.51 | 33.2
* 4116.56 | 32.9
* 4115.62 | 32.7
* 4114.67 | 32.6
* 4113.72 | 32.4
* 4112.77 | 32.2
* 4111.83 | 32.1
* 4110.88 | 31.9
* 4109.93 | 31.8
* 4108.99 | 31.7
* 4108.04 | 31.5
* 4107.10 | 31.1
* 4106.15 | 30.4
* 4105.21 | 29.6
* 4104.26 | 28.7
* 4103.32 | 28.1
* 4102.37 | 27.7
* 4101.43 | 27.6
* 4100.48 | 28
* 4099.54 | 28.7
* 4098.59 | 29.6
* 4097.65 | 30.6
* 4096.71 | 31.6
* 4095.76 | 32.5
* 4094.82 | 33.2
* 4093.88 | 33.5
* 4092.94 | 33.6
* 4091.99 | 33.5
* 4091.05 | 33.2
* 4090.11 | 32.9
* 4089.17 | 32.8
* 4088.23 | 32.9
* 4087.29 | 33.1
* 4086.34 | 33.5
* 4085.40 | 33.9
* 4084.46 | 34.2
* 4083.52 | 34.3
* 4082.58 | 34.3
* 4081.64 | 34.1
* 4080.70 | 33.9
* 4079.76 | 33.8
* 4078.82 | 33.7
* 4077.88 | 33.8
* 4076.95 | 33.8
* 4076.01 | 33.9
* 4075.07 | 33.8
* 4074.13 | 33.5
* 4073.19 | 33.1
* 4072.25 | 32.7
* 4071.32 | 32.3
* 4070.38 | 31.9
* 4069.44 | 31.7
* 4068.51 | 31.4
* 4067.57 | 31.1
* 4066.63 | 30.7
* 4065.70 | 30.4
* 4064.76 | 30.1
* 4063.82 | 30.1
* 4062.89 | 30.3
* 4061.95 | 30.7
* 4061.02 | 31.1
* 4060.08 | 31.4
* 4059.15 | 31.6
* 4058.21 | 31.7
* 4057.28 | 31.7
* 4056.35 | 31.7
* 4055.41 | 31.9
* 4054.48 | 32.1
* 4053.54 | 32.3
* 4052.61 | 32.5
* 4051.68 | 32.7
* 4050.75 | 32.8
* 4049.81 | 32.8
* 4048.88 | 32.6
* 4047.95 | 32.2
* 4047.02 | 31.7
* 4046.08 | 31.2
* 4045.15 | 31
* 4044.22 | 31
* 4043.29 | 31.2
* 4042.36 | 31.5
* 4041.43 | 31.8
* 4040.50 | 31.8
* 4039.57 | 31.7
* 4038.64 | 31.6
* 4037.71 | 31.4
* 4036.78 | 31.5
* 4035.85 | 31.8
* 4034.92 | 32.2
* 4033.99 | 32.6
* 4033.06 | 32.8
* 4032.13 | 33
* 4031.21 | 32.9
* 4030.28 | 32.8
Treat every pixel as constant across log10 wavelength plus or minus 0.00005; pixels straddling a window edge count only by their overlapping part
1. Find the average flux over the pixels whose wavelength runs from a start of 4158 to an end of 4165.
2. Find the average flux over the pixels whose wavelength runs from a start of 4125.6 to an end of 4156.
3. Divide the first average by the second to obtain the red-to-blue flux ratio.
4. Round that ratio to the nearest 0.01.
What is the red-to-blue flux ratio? 1.07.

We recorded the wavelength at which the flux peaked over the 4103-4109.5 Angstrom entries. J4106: 4108.99 Angstrom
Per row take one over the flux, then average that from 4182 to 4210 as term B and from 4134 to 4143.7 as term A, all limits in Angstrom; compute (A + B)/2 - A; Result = -0.0007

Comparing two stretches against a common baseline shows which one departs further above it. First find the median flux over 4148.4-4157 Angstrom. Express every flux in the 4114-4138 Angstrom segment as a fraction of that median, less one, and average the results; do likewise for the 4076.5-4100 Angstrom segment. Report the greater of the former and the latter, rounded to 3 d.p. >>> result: 0.031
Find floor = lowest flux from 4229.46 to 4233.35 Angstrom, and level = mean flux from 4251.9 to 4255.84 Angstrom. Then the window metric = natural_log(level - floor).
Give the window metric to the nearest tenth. 1.3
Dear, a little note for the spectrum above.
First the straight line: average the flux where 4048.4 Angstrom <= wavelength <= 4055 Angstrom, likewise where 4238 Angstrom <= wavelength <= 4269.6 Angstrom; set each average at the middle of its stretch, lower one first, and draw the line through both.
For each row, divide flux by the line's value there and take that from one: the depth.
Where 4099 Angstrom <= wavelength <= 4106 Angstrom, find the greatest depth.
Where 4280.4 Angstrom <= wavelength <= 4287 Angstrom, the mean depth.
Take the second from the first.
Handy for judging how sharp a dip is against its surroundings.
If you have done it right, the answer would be 0.12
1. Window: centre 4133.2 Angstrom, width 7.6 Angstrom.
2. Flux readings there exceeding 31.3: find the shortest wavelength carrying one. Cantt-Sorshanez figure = 4129.86 Angstrom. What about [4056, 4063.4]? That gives 4056.35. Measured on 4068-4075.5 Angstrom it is 4068.51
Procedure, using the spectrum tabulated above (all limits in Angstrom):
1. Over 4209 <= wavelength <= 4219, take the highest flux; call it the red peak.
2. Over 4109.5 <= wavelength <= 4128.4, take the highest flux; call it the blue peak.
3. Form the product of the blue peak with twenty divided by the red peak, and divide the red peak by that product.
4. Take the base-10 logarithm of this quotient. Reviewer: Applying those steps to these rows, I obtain 0.19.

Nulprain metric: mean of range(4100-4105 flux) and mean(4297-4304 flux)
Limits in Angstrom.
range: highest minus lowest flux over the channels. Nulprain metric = 13.4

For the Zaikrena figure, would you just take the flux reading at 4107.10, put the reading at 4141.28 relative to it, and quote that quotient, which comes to 1.00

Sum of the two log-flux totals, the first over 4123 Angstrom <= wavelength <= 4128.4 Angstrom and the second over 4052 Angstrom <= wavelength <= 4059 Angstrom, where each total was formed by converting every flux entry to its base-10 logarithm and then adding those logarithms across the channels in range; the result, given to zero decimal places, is 20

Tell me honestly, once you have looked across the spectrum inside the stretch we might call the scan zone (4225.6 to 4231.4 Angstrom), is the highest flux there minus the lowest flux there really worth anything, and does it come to 2.7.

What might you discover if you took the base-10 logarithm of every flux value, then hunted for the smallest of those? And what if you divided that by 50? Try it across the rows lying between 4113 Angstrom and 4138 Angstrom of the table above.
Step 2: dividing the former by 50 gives 0.0294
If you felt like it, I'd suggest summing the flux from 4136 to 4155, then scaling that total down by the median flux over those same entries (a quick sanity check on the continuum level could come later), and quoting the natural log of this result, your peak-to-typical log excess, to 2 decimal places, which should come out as 2.99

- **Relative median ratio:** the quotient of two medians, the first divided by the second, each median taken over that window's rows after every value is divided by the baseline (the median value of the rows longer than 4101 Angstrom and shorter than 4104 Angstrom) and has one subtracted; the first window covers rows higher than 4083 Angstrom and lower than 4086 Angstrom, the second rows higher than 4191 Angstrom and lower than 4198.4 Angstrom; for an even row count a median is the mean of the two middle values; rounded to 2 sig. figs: 1.3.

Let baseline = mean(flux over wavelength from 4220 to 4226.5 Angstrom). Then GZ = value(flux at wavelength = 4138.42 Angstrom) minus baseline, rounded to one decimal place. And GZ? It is 2.5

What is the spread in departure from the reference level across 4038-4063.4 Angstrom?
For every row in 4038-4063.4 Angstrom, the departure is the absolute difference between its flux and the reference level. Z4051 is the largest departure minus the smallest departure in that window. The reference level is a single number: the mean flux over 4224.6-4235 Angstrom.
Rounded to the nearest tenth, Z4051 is 2.5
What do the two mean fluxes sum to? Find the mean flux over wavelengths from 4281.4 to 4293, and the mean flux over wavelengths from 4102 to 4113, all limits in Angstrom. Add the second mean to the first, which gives 59.8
